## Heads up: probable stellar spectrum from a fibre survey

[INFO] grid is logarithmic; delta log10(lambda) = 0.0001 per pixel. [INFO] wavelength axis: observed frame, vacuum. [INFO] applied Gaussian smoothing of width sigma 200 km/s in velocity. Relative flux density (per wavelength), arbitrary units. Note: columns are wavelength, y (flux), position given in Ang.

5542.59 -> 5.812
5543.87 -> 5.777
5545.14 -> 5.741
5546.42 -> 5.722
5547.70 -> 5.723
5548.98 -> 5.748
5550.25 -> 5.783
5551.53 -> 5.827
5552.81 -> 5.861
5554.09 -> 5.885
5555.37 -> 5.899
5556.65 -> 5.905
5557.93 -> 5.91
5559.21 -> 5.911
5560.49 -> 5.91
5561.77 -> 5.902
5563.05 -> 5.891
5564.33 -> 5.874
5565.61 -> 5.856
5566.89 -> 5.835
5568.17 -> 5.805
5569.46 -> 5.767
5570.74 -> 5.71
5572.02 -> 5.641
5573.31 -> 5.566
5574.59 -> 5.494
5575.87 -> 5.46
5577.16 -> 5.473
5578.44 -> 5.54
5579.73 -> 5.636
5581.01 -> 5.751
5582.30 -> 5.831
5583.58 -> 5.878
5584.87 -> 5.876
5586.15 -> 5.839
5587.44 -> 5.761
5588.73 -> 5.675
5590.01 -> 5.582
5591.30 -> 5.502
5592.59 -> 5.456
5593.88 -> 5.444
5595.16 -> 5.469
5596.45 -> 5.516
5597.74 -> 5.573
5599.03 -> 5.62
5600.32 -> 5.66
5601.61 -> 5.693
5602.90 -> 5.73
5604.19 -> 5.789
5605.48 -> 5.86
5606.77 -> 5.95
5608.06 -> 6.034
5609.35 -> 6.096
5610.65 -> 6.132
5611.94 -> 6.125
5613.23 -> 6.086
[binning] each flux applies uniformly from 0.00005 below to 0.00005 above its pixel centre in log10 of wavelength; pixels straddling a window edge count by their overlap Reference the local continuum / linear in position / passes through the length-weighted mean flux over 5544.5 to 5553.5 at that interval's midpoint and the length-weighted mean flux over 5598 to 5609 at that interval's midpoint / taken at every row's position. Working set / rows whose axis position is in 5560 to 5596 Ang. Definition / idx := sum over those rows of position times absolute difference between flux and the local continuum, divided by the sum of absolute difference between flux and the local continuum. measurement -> 5580.9 Ang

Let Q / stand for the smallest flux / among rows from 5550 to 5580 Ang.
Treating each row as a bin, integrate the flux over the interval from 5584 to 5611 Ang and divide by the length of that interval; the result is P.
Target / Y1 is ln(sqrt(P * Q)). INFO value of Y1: 1.72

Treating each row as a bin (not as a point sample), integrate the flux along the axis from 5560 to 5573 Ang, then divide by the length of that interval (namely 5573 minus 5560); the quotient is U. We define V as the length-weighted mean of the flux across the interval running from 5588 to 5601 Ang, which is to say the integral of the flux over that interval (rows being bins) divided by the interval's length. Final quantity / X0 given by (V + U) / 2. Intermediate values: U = 5.81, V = 5.55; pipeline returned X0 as 5.68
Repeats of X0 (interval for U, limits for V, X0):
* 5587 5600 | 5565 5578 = 5.61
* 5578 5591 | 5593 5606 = 5.68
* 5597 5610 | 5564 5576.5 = 5.75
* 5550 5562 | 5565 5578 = 5.77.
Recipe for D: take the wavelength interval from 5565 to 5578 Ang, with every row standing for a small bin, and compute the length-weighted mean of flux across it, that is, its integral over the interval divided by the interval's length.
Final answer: 5.66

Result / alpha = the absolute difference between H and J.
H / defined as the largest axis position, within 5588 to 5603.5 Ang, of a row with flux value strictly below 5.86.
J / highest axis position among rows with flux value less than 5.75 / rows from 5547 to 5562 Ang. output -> 53.9 Ang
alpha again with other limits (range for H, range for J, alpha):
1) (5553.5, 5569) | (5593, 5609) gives 34.7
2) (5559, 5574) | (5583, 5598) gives 24.4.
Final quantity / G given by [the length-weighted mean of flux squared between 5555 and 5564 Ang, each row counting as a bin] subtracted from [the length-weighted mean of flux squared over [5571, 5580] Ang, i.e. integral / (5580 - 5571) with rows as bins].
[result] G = -4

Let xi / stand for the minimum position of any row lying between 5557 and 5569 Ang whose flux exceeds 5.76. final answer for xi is 5557.93 Ang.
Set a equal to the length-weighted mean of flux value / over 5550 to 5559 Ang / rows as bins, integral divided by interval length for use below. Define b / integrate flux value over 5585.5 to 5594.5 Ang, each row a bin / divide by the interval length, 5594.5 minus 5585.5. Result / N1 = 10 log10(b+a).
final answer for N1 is 10.60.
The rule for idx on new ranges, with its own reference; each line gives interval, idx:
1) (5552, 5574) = 5562.8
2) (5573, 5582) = 5576.4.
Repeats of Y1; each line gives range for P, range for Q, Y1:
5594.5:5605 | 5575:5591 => 1.71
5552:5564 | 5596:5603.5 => 1.74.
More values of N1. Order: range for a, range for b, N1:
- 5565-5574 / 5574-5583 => 10.55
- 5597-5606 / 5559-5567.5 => 10.64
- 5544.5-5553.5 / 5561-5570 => 10.65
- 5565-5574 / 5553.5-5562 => 10.66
